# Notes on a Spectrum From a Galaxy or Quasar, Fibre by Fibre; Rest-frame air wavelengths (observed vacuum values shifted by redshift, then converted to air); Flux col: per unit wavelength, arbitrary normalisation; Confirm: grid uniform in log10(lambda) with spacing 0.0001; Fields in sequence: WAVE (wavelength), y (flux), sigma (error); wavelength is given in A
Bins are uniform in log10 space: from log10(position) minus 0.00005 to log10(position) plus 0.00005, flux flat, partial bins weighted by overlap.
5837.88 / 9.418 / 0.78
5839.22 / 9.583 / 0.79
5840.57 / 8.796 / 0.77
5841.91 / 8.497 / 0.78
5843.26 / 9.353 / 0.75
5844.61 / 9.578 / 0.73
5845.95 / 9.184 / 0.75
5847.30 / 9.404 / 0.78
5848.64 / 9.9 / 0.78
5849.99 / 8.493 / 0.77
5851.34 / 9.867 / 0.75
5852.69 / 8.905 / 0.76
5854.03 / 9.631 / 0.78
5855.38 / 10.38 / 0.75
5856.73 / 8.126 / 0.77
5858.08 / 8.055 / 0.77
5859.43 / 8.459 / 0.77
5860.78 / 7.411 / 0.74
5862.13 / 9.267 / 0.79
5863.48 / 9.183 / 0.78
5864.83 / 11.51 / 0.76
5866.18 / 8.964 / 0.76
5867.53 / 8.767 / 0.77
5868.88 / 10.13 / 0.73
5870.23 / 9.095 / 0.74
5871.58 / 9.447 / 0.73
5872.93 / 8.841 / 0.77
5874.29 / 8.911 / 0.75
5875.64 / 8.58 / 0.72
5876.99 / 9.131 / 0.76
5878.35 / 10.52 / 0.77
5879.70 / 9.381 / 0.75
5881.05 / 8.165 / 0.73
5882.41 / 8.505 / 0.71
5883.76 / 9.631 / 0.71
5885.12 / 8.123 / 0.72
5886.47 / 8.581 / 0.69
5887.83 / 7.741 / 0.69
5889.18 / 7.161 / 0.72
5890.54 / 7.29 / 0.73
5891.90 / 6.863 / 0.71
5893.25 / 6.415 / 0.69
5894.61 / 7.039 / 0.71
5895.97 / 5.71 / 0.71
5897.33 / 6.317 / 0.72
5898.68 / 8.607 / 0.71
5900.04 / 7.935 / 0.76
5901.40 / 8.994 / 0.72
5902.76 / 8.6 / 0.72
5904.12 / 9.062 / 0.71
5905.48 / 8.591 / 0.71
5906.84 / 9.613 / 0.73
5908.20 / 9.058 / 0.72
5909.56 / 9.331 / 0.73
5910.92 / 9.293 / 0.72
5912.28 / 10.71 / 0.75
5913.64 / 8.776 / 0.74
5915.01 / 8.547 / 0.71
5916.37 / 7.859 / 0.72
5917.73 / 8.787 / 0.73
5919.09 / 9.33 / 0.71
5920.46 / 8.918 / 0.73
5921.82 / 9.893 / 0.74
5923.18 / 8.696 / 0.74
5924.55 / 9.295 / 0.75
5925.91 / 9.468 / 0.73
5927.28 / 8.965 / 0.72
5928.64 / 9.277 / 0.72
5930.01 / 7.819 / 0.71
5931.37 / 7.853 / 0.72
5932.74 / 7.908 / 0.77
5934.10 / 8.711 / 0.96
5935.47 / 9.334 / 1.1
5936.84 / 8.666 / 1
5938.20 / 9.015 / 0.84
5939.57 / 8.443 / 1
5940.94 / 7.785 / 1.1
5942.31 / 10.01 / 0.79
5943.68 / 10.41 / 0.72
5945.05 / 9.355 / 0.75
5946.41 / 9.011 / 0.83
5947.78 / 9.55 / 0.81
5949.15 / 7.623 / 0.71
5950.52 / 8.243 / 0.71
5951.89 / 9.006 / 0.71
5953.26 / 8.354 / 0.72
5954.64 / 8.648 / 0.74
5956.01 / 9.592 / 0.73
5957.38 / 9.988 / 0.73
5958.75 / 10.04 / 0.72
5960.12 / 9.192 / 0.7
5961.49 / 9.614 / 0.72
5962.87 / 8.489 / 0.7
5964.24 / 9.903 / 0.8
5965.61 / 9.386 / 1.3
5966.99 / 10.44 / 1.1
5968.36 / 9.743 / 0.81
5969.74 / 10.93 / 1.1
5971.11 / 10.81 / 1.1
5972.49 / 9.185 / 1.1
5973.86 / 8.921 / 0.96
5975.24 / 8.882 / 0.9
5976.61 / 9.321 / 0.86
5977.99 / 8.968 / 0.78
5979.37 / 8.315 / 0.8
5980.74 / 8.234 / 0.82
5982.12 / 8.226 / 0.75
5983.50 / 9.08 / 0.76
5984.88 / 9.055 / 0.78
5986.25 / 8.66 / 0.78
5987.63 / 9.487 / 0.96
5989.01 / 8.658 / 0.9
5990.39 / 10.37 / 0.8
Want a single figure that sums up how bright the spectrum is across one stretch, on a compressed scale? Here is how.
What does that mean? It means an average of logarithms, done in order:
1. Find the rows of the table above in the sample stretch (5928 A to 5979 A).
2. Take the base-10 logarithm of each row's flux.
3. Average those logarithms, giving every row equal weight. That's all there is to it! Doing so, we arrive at 0.959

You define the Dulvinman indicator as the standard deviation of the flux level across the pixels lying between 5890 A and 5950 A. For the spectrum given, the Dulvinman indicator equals 1.1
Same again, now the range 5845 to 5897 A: 1.2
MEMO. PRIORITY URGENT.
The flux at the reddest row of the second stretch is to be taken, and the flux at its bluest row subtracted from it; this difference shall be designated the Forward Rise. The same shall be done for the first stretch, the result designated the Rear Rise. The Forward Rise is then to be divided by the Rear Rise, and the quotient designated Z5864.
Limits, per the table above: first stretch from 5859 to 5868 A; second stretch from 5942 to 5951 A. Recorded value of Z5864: -5.7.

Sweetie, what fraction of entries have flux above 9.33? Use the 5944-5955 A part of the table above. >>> 0.25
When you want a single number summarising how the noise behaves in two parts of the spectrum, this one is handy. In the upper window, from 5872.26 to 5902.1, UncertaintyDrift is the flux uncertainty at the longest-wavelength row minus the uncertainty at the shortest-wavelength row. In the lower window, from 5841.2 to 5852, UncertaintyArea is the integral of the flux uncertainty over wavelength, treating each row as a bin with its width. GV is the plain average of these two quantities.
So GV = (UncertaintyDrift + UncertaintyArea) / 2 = 4.1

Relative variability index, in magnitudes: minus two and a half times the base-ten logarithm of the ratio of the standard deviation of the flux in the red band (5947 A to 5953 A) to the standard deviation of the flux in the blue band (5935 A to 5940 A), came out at -0.84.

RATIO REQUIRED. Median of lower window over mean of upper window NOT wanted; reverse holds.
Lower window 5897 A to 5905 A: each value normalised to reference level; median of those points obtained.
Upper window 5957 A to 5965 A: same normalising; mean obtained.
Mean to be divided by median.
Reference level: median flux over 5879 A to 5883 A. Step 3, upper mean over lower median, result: 1.11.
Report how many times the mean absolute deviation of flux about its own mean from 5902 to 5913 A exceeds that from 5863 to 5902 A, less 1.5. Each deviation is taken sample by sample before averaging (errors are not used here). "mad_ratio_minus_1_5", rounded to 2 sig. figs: -1.0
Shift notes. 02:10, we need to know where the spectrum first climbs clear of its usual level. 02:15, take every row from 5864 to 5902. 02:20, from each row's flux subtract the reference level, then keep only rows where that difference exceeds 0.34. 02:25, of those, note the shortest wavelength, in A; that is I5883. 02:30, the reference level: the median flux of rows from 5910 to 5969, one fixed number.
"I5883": 5864.83 A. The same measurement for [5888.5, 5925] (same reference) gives 5906.84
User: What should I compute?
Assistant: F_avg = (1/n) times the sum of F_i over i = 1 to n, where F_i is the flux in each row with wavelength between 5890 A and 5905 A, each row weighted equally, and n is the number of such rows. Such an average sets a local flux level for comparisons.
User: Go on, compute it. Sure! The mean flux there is 7.5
